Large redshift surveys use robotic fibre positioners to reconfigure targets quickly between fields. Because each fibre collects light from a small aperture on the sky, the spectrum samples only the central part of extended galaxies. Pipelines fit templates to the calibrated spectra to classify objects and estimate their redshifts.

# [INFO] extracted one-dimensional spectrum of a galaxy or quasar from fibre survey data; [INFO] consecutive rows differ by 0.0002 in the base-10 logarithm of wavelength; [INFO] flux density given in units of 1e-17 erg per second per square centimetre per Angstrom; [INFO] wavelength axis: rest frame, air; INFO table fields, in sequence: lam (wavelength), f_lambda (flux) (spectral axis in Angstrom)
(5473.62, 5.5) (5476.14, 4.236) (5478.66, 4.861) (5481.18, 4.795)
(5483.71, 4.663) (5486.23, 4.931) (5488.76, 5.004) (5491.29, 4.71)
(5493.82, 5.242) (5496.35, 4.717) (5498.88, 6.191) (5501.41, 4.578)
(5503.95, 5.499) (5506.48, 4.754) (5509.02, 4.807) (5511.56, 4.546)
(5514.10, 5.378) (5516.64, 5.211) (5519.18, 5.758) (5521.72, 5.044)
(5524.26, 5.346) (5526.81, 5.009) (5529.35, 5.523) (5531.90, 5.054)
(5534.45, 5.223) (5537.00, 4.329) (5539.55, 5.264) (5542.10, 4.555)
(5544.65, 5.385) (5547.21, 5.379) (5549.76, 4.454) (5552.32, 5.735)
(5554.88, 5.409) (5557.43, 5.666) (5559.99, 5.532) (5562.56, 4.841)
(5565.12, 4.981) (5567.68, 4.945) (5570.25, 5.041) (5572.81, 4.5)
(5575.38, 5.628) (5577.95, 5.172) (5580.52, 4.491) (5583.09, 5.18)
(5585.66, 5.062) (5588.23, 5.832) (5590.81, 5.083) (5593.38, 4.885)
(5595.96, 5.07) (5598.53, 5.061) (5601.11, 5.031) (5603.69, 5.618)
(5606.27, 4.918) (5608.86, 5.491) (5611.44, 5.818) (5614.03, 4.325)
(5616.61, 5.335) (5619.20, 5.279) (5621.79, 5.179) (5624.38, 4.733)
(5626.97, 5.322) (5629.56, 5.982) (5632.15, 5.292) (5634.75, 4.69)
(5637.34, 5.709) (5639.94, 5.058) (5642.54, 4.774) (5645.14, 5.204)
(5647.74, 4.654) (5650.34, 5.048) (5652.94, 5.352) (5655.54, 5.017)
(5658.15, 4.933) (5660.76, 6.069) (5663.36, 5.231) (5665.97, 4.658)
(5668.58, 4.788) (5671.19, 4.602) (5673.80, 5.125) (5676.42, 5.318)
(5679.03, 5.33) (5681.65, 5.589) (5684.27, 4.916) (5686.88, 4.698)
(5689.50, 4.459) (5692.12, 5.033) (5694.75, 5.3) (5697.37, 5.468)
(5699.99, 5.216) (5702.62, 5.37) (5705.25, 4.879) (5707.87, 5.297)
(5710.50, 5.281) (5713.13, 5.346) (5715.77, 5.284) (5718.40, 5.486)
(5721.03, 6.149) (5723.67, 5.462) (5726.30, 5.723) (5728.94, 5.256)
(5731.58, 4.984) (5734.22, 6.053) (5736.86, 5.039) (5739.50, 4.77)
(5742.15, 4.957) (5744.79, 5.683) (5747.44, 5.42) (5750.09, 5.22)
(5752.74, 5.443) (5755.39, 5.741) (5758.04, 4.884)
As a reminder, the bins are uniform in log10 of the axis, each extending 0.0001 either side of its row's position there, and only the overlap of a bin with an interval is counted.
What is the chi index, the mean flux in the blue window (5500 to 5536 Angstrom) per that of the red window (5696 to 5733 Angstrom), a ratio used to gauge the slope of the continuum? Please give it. 0.95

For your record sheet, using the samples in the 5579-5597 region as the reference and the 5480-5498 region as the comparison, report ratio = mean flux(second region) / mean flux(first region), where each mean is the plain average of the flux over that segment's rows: 0.96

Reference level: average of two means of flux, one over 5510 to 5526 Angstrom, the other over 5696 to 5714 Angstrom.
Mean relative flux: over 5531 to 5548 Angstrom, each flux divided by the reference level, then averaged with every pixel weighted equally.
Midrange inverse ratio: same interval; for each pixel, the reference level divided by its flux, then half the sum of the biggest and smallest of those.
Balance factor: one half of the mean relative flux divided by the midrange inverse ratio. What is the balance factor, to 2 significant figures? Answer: 0.44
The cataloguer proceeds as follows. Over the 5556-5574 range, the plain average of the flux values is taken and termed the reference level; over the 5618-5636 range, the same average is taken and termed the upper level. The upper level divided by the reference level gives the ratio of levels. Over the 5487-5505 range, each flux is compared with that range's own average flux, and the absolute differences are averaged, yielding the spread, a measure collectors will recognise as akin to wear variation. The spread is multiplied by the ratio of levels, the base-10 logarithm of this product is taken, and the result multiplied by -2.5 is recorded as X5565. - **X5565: 0.87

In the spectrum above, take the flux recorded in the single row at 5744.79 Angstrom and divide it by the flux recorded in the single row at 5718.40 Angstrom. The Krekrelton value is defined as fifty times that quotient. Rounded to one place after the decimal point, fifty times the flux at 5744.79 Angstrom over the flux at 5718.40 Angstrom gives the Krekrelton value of 51.8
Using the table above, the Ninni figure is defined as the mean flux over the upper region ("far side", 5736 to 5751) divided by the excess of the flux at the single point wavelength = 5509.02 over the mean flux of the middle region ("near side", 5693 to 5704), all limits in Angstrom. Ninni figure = -10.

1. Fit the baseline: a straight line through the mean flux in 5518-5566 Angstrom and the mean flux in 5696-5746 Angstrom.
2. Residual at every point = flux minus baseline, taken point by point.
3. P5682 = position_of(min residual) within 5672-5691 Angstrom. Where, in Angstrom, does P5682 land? 5689.50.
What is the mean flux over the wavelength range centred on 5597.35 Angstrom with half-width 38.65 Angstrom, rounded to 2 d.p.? 5.14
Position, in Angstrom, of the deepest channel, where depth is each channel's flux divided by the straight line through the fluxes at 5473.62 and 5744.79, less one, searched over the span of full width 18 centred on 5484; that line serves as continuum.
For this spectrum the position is 5476.14 Angstrom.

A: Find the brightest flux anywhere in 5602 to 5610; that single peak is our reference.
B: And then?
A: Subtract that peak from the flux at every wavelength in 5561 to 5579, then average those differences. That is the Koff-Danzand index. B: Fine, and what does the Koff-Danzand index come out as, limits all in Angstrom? -0.60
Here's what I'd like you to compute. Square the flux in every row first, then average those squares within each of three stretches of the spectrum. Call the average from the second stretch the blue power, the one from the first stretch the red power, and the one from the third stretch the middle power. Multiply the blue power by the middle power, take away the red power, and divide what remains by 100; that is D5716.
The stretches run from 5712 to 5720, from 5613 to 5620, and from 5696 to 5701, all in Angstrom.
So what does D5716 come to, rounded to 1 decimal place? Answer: 6.9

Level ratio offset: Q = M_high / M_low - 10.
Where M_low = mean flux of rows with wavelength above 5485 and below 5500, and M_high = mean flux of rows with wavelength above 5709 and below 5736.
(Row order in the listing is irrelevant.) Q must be -8.93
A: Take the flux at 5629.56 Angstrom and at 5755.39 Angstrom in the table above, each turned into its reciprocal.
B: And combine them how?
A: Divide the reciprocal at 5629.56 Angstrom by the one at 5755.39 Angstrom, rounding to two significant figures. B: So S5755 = 0.96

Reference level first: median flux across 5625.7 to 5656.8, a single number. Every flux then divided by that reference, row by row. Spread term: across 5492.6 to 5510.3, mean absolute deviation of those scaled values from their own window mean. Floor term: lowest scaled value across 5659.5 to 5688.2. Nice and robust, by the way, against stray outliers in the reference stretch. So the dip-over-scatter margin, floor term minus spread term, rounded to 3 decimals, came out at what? 0.808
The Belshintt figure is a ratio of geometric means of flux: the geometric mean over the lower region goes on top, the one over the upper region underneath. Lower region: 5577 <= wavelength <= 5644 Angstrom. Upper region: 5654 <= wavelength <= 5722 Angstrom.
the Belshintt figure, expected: 1.00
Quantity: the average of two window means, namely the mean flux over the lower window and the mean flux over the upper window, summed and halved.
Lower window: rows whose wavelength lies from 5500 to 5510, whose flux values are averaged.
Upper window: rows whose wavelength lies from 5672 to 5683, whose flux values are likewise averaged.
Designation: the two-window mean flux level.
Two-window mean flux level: 5.12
